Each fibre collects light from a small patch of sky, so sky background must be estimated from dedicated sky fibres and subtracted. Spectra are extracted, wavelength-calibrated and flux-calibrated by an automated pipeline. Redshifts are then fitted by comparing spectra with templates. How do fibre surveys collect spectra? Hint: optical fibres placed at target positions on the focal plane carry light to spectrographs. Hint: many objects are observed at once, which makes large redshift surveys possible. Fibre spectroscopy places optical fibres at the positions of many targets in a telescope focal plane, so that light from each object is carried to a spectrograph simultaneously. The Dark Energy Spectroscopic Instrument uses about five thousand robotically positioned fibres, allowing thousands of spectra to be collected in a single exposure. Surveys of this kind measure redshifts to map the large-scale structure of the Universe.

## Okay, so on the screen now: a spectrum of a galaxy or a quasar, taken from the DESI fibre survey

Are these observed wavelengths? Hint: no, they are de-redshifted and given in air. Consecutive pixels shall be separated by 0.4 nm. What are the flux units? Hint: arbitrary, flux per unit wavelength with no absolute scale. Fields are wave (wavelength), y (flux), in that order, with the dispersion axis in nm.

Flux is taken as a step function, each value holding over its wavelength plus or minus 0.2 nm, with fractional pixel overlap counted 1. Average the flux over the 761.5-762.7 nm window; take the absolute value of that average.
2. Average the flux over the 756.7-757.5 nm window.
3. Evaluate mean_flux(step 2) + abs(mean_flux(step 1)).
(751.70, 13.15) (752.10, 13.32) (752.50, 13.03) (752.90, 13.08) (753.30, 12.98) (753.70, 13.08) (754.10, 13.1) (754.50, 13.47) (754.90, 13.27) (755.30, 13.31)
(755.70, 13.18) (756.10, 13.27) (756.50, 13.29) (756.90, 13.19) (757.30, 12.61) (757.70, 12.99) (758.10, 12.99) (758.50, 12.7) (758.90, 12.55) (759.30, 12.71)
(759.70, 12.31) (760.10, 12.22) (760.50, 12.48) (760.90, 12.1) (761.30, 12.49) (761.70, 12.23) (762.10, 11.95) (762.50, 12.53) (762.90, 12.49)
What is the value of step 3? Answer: 25.1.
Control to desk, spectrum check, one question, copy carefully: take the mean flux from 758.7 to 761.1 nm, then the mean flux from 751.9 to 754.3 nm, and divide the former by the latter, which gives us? 0.95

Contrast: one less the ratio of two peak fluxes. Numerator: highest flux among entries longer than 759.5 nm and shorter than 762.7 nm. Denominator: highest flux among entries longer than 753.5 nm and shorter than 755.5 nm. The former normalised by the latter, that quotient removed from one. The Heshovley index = 0.070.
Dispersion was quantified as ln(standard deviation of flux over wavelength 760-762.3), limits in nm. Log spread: -1.6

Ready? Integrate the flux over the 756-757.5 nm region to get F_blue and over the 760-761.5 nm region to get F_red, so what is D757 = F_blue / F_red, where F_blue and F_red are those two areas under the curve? 1.06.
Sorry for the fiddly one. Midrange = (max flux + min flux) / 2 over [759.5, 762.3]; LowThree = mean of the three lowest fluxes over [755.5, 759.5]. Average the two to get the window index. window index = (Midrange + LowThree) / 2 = 12.4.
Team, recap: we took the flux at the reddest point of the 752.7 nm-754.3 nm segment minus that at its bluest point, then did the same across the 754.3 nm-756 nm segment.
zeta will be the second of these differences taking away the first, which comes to -0.3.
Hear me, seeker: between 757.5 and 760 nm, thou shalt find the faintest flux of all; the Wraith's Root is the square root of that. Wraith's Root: 3.51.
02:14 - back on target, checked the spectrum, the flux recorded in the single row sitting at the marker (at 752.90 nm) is 13.08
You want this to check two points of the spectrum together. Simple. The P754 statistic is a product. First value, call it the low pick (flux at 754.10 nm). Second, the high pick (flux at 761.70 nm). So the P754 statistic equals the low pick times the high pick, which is 160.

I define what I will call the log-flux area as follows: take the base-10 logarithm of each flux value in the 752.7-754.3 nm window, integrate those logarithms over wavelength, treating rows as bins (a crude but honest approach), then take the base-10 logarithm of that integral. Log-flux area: 0.252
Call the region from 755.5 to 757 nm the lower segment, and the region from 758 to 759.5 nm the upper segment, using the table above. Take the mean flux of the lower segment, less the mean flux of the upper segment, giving 0.5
